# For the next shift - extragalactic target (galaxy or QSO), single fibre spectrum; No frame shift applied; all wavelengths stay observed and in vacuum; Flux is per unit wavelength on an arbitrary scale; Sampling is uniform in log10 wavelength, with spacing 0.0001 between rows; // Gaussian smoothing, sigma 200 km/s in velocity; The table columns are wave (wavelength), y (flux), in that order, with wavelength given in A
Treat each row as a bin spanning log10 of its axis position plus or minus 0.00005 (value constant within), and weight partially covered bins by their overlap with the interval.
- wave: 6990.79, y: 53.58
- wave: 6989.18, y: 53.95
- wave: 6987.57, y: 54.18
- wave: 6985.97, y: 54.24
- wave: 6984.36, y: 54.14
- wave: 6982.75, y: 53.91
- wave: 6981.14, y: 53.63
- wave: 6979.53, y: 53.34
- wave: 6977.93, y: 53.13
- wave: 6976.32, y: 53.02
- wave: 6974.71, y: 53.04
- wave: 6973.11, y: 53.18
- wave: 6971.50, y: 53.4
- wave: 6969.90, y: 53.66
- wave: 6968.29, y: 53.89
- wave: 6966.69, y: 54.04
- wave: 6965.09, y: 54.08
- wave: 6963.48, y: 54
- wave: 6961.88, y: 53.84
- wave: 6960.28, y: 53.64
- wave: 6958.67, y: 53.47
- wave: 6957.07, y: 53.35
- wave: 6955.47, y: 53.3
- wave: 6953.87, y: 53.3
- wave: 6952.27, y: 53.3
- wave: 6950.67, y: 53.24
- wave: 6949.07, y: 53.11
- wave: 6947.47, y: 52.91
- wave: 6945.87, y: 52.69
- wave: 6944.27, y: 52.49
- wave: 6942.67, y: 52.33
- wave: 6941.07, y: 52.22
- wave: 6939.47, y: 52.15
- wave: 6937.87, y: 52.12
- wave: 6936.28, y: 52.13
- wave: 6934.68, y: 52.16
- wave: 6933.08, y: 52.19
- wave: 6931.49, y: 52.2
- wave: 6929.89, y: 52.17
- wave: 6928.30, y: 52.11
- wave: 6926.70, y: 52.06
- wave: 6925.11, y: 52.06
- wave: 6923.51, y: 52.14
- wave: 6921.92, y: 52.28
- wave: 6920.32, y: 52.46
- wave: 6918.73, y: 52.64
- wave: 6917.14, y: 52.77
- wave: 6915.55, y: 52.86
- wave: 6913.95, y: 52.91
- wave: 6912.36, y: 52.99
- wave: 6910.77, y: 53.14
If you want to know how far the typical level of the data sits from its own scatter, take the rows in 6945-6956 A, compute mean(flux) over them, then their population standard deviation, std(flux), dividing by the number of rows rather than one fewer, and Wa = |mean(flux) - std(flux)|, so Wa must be 52.9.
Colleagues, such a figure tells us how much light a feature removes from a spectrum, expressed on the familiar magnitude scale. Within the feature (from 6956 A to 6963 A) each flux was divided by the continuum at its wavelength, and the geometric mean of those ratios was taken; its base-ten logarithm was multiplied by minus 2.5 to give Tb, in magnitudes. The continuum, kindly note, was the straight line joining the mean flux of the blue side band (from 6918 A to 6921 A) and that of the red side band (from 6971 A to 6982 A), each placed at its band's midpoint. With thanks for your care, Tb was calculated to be -0.011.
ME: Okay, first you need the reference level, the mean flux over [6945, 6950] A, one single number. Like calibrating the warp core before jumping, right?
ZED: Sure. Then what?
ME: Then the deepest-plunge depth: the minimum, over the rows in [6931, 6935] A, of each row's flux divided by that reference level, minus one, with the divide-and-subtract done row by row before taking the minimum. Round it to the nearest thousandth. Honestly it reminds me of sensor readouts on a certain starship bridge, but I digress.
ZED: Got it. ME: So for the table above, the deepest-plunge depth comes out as -0.014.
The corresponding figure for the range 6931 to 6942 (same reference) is -0.015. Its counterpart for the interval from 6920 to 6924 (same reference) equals -0.014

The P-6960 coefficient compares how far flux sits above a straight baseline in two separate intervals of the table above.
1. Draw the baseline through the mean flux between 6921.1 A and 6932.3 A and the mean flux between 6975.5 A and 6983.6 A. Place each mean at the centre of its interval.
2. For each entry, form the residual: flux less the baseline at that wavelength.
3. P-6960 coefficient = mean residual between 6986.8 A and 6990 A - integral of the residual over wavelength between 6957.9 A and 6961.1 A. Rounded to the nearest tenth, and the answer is -1.6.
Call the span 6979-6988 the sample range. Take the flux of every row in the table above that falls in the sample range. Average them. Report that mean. 53.9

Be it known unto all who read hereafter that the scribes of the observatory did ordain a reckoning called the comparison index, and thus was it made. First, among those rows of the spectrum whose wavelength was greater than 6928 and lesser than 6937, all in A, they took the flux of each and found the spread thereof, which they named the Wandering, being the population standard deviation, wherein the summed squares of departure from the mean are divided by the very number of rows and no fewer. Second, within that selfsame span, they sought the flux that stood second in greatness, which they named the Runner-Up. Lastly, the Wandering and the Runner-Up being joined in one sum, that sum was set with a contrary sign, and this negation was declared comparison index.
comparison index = -52.2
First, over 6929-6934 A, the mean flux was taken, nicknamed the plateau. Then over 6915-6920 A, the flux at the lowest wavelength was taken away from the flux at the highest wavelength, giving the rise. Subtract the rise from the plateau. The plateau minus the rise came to 52.4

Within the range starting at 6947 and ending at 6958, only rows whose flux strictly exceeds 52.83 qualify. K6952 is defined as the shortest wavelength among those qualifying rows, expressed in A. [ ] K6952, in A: 6947.47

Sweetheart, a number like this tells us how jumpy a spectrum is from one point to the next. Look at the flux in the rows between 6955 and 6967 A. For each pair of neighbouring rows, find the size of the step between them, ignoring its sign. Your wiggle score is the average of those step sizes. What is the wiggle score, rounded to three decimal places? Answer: 0.117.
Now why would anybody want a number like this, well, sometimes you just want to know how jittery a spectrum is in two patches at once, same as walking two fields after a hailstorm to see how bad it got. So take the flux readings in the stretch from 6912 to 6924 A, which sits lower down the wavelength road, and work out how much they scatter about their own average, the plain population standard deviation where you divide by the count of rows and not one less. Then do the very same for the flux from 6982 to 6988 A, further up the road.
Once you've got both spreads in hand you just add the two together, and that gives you 0.41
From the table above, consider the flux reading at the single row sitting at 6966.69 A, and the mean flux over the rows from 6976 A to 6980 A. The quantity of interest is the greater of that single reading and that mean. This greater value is 54.0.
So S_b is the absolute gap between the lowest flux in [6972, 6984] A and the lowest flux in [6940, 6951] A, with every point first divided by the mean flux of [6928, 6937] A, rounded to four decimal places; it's 0.0153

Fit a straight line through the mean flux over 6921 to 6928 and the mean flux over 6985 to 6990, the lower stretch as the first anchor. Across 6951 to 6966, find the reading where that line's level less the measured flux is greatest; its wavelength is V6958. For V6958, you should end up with 6957.07 A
